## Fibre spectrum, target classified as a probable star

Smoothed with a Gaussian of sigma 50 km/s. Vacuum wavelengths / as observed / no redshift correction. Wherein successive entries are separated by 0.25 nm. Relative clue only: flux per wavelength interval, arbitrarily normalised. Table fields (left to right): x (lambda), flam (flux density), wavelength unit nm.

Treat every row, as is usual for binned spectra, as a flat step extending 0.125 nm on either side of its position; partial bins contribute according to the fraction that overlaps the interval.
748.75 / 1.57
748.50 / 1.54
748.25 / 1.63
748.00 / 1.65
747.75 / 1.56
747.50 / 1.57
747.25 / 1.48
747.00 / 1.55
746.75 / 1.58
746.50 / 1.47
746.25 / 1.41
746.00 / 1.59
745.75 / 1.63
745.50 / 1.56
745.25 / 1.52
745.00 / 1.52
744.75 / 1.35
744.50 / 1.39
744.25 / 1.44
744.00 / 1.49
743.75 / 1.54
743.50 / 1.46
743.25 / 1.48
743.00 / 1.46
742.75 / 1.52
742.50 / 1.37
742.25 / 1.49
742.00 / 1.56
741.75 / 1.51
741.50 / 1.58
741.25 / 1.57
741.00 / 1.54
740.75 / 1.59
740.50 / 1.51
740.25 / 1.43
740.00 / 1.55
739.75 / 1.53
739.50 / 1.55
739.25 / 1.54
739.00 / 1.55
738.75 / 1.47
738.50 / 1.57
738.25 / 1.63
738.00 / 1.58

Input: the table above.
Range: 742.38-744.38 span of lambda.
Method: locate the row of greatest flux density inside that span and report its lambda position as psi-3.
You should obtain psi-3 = 743.75 nm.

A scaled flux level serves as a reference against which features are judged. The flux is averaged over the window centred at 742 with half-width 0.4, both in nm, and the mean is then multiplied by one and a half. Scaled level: 2.28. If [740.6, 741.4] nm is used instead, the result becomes 2.35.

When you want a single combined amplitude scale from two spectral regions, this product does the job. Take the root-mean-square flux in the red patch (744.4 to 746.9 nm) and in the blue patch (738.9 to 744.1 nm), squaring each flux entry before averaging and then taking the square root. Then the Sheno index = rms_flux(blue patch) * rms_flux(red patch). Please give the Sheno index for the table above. 2.28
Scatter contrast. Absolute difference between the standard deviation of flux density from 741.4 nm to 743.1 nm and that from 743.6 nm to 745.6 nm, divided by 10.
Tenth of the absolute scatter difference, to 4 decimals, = 0.0006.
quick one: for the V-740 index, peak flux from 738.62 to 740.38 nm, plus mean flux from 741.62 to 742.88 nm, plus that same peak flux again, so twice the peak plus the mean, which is 4.59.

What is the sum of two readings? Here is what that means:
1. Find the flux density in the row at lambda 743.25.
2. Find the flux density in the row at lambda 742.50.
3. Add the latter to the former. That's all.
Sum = 2.85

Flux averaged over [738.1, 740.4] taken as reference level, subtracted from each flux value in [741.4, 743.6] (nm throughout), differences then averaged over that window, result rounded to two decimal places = -0.04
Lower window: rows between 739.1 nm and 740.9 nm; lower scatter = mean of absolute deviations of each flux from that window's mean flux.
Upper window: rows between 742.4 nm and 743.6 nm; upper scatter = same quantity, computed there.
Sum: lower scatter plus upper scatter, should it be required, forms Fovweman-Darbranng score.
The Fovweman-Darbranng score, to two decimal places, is 0.07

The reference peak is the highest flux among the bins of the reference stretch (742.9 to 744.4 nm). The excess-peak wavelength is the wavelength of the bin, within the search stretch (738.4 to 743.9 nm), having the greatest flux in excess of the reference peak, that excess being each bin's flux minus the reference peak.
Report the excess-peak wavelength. 740.75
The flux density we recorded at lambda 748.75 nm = 1.57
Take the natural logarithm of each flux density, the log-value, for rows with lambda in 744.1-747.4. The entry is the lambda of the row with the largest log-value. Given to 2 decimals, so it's 745.75 nm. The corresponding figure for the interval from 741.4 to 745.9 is 745.75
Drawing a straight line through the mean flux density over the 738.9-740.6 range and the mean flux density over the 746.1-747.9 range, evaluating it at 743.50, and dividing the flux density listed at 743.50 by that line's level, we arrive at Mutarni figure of 0.96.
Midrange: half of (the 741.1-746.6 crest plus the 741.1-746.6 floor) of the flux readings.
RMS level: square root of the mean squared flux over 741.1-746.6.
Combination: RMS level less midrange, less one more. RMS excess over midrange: -0.992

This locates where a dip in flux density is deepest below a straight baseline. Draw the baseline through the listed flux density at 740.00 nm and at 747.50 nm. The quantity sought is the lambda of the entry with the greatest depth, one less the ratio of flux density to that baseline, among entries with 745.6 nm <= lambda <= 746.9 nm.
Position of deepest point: 746.25 nm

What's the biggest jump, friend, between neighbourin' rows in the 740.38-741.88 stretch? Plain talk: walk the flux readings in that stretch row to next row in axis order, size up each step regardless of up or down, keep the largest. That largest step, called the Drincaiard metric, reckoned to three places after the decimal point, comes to 0.080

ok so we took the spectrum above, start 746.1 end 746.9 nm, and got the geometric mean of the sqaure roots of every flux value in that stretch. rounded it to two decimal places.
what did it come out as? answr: 1.22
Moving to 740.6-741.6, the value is 1.25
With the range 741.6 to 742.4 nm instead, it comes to 1.23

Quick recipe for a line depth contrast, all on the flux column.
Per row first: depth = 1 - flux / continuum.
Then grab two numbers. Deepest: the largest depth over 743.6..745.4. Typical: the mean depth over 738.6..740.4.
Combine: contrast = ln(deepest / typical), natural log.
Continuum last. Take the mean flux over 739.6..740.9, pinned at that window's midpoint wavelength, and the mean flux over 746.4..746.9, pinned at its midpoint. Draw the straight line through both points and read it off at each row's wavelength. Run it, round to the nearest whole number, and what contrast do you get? 4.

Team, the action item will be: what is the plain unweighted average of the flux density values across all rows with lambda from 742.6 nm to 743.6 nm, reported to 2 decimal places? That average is 1.48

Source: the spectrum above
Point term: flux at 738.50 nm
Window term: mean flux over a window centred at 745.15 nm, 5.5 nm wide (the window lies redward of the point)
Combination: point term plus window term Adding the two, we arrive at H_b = 3.07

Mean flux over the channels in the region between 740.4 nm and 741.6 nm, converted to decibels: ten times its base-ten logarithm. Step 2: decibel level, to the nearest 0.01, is 1.93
